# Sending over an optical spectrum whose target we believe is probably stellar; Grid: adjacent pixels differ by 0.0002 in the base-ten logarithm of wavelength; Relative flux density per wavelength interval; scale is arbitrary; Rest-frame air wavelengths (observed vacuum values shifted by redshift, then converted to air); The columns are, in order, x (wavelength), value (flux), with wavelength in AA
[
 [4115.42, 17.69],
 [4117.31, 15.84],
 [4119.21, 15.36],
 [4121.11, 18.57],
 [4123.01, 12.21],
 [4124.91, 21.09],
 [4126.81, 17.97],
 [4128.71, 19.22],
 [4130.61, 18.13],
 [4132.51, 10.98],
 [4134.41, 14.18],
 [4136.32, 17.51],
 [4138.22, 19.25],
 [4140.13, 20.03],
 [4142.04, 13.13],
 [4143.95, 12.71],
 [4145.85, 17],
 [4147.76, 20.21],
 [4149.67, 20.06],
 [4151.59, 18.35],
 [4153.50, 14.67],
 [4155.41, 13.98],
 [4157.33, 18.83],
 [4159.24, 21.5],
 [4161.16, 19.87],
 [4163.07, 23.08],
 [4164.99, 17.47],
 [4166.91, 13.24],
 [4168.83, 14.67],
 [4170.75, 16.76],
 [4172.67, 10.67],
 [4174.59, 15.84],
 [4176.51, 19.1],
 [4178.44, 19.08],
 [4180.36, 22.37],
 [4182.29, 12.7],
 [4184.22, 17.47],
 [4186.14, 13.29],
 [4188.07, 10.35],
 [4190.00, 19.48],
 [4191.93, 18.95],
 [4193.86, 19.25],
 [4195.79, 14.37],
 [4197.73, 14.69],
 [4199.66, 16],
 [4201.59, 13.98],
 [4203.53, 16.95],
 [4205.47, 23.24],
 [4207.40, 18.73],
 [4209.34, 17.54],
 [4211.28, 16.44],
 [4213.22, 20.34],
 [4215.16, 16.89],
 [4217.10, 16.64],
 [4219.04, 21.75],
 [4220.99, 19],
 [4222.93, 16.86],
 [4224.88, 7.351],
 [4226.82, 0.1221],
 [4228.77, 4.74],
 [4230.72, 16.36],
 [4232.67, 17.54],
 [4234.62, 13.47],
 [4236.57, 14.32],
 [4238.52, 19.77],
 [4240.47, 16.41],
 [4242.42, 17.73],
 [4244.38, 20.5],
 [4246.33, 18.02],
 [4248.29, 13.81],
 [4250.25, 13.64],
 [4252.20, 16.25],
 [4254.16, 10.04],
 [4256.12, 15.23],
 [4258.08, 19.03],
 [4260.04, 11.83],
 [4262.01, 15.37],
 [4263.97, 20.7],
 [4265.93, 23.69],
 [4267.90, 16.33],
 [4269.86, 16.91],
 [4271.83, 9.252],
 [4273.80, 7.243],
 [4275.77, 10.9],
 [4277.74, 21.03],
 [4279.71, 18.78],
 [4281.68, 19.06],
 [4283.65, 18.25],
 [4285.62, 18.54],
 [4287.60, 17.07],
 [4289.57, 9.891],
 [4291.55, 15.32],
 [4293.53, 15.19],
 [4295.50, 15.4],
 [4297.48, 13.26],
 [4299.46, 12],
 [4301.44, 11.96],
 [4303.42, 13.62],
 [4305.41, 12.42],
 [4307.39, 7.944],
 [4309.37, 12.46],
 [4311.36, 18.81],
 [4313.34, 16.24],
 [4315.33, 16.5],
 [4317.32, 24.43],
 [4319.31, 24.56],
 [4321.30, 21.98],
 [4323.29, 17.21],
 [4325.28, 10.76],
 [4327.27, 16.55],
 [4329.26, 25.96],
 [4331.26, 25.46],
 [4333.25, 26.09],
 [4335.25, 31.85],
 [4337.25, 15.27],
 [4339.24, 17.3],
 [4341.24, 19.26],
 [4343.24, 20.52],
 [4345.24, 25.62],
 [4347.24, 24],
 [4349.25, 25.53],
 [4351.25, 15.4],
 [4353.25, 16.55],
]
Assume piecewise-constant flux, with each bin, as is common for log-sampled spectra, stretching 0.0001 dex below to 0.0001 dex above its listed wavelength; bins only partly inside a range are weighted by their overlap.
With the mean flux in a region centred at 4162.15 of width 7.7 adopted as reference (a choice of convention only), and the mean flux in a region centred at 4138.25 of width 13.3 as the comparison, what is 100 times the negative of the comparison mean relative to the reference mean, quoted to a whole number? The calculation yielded -75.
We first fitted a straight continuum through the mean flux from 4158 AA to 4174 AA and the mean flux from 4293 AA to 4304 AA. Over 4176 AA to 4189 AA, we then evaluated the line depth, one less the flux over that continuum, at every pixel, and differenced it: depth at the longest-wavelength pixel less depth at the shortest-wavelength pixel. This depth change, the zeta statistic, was 0.51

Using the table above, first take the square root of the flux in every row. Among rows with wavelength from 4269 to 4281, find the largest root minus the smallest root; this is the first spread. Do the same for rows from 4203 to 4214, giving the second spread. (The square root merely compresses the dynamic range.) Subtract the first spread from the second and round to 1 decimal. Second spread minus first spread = -1.1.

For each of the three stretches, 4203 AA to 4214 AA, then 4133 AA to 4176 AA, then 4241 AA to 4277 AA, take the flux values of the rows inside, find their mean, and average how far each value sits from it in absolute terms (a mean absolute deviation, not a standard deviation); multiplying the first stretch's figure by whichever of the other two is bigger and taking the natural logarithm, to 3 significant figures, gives 1.90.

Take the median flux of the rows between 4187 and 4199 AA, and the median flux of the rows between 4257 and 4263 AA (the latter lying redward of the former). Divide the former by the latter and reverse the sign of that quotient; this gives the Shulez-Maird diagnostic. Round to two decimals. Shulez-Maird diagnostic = -1.09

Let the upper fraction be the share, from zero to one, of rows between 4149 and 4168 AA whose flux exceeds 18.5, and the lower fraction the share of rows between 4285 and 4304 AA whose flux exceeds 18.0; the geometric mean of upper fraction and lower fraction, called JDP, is 0.22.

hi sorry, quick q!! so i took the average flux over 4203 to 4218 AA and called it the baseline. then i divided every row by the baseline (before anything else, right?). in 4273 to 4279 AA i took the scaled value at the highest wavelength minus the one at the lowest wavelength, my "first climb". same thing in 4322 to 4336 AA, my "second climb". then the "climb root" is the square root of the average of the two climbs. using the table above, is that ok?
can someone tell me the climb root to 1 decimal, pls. 0.9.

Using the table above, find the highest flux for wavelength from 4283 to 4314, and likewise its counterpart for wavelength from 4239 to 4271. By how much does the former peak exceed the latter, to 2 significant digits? -4.9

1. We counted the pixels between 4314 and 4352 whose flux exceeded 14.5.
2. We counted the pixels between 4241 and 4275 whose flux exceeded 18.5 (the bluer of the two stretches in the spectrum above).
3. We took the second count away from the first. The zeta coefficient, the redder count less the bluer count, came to 14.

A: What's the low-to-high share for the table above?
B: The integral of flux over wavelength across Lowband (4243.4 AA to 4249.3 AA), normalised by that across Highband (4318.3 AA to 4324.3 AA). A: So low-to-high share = 0.81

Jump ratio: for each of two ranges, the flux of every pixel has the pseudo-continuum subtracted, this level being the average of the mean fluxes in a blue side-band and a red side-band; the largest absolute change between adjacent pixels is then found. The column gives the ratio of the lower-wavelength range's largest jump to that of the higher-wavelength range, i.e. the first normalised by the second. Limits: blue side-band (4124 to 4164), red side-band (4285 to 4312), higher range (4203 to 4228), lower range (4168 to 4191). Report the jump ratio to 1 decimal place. 1.0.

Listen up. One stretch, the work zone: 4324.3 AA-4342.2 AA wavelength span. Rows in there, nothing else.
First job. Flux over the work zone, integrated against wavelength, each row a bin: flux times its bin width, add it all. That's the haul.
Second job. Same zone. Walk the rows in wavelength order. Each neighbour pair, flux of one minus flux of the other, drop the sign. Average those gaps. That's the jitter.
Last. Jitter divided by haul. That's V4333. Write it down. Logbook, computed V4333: 0.0142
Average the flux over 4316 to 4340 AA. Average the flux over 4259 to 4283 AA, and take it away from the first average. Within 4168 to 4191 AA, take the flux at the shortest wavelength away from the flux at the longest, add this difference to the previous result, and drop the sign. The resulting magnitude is 10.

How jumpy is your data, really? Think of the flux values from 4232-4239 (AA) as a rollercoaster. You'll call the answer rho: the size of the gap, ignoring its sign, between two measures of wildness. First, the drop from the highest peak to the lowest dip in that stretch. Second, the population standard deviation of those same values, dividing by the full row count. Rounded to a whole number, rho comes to 4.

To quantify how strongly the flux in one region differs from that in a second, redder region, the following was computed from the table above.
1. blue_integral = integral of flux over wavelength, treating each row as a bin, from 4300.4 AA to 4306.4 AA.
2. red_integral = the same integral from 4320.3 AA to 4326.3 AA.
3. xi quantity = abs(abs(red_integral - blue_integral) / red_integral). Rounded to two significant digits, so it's 0.24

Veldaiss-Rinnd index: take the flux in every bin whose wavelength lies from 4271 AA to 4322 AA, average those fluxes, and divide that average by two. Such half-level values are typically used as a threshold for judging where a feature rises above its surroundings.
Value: 7.7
